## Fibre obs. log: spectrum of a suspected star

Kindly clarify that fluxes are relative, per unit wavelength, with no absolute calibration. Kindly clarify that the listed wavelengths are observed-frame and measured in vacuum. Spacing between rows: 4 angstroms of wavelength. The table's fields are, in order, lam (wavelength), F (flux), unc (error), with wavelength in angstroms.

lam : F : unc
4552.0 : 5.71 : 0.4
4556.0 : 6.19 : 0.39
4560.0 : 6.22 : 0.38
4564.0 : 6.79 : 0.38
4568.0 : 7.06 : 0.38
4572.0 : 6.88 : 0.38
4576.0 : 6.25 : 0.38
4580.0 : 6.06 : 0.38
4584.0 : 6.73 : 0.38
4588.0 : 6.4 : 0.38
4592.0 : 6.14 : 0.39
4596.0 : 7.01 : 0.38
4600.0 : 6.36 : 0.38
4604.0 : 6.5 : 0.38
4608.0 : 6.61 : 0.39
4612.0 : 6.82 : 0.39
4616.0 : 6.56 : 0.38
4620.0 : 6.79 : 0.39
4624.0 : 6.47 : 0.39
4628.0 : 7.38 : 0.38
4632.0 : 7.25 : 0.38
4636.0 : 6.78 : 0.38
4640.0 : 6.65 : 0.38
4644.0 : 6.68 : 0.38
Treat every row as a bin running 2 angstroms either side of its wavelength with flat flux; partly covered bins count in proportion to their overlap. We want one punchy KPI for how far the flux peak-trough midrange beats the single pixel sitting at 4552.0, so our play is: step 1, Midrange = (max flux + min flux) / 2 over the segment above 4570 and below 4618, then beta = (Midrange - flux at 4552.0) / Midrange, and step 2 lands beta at 0.13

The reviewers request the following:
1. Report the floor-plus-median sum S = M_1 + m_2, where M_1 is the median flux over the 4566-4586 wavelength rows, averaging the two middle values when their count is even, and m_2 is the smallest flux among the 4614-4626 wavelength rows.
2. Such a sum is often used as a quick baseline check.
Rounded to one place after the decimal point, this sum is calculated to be 13.2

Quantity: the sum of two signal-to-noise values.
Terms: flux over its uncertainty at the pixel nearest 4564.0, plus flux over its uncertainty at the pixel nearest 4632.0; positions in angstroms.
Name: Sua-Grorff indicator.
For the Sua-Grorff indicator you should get 36.9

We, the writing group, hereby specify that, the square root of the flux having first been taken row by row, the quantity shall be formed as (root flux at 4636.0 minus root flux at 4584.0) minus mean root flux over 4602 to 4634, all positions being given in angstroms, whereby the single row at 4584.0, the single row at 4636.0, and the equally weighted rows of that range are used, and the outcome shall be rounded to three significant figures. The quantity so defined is -2.60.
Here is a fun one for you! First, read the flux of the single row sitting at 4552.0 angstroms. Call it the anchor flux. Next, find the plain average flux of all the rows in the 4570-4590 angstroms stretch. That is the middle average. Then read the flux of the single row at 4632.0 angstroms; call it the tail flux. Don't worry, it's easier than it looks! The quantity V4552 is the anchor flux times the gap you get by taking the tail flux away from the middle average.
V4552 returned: -4.5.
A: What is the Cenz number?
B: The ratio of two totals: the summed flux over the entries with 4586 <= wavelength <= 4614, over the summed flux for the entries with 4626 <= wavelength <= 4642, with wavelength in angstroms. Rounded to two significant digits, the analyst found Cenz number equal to 1.6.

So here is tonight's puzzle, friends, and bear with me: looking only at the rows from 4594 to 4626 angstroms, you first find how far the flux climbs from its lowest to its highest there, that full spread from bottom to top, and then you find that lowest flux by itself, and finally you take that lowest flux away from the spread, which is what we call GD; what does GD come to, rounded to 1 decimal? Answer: -5.7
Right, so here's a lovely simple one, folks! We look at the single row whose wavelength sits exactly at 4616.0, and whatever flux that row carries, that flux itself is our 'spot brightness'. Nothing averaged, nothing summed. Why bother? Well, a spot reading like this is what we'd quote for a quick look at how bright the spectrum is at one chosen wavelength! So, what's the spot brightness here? 6.56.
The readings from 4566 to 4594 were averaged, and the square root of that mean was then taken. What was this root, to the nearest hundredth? 2.55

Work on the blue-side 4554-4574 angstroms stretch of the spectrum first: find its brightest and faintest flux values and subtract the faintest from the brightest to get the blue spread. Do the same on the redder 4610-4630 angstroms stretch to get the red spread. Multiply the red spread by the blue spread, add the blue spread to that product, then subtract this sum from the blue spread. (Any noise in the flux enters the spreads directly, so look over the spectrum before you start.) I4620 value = -0.79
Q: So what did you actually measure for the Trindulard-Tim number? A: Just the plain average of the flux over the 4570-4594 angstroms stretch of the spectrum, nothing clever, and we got 6.41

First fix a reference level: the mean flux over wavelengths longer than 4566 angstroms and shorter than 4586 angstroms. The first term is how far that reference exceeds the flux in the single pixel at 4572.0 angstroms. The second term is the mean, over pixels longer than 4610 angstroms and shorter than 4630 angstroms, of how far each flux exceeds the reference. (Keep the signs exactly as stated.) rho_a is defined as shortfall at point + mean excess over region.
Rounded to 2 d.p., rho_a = -0.08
